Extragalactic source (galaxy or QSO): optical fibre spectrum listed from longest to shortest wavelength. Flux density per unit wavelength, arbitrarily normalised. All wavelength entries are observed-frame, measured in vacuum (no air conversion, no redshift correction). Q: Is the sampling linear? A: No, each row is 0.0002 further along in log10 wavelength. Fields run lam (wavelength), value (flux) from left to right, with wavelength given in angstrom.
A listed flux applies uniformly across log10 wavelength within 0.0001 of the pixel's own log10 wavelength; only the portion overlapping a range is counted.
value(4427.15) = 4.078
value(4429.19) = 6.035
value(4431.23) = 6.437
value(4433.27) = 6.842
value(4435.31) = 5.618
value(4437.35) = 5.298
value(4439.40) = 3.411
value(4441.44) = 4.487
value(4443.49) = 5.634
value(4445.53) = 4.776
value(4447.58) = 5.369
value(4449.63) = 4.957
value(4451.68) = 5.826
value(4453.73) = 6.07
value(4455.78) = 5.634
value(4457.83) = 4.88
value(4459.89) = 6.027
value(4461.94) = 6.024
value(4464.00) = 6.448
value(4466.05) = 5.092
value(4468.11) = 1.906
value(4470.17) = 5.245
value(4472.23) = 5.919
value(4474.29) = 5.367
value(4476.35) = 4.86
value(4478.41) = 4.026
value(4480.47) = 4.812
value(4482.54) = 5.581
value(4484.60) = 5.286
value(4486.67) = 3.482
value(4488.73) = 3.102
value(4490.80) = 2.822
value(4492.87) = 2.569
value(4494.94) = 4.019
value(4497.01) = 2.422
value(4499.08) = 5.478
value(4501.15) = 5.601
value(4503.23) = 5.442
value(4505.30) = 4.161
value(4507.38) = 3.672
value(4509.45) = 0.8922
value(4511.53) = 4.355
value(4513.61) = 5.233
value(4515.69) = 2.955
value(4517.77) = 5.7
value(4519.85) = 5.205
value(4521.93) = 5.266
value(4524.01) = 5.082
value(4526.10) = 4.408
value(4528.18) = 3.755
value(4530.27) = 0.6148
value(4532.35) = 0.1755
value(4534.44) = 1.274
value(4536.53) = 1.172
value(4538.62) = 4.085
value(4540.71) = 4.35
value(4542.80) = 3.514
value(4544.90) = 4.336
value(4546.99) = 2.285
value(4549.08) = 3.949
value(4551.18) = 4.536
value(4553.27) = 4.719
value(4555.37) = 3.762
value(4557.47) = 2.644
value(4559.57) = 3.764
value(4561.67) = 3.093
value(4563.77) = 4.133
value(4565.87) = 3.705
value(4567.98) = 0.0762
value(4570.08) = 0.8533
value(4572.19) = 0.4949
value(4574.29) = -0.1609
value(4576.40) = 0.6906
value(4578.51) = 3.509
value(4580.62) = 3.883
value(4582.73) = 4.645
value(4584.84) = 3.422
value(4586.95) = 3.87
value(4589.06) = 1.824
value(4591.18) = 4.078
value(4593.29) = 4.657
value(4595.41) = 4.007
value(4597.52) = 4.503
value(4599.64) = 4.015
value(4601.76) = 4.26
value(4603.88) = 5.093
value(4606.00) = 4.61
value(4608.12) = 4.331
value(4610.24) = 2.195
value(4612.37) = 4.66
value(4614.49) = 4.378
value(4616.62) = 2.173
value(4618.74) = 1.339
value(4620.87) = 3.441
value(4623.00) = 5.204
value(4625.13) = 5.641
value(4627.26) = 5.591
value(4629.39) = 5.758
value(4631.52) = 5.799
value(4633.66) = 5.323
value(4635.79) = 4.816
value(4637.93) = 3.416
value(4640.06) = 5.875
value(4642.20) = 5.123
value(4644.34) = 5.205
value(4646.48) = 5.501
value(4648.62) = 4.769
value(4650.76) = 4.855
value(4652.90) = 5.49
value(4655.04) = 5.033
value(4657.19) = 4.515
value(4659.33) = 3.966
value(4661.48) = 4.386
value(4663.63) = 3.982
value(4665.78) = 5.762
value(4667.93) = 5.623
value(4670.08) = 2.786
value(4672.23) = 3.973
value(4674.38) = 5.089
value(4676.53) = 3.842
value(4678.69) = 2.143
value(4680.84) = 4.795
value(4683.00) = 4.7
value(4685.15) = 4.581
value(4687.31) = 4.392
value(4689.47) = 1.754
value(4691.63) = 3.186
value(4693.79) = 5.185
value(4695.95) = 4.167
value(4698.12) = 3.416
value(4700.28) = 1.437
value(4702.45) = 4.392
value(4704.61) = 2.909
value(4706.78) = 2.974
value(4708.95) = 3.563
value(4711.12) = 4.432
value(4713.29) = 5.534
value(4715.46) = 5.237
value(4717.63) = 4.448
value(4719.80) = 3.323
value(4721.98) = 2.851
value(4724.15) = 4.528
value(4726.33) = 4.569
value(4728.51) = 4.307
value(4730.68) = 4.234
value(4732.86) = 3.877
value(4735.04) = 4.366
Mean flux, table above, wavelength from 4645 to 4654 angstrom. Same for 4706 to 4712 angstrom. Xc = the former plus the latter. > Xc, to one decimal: 8.8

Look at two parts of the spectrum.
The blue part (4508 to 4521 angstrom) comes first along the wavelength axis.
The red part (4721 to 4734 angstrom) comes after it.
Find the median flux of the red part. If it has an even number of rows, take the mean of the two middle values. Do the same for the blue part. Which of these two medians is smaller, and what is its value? 4.27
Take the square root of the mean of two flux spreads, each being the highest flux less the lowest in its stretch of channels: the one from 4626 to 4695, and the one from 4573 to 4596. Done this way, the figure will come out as 2.11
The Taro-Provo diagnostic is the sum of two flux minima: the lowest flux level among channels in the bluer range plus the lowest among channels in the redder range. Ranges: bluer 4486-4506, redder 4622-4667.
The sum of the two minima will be 5.8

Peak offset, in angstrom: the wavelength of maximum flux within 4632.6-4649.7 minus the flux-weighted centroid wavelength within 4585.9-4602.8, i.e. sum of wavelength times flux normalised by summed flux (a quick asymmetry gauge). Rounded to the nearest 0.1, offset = 45.2 angstrom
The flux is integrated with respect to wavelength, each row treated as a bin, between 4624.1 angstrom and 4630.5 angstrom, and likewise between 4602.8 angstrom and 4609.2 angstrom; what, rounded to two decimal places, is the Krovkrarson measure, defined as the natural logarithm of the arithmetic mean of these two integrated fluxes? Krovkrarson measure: 3.50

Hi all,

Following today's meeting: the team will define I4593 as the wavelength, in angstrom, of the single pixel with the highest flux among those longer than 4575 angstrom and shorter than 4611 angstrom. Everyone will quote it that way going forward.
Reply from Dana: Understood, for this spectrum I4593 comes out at 4603.88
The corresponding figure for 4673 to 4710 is 4693.79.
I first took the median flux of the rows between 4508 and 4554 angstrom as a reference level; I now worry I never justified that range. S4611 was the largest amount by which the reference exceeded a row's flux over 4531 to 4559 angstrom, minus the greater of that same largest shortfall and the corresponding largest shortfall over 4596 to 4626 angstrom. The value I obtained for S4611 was 0.0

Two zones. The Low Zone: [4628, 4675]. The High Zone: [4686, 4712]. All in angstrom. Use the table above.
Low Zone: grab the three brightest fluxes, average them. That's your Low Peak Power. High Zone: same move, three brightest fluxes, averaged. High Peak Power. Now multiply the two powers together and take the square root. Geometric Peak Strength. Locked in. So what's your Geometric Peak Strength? 5.21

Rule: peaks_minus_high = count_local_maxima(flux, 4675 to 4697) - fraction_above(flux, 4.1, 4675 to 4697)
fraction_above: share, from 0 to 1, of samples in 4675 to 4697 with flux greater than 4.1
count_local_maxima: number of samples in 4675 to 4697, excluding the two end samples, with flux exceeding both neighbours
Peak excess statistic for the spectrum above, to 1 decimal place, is 1.4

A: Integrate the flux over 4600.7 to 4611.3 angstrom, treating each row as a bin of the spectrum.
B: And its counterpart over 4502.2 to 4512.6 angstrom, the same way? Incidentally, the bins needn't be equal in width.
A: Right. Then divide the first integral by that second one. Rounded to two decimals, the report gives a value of 1.13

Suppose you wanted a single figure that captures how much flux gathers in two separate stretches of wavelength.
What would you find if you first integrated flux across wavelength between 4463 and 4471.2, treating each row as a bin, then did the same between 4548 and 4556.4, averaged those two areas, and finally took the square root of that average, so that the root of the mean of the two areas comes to 6.08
